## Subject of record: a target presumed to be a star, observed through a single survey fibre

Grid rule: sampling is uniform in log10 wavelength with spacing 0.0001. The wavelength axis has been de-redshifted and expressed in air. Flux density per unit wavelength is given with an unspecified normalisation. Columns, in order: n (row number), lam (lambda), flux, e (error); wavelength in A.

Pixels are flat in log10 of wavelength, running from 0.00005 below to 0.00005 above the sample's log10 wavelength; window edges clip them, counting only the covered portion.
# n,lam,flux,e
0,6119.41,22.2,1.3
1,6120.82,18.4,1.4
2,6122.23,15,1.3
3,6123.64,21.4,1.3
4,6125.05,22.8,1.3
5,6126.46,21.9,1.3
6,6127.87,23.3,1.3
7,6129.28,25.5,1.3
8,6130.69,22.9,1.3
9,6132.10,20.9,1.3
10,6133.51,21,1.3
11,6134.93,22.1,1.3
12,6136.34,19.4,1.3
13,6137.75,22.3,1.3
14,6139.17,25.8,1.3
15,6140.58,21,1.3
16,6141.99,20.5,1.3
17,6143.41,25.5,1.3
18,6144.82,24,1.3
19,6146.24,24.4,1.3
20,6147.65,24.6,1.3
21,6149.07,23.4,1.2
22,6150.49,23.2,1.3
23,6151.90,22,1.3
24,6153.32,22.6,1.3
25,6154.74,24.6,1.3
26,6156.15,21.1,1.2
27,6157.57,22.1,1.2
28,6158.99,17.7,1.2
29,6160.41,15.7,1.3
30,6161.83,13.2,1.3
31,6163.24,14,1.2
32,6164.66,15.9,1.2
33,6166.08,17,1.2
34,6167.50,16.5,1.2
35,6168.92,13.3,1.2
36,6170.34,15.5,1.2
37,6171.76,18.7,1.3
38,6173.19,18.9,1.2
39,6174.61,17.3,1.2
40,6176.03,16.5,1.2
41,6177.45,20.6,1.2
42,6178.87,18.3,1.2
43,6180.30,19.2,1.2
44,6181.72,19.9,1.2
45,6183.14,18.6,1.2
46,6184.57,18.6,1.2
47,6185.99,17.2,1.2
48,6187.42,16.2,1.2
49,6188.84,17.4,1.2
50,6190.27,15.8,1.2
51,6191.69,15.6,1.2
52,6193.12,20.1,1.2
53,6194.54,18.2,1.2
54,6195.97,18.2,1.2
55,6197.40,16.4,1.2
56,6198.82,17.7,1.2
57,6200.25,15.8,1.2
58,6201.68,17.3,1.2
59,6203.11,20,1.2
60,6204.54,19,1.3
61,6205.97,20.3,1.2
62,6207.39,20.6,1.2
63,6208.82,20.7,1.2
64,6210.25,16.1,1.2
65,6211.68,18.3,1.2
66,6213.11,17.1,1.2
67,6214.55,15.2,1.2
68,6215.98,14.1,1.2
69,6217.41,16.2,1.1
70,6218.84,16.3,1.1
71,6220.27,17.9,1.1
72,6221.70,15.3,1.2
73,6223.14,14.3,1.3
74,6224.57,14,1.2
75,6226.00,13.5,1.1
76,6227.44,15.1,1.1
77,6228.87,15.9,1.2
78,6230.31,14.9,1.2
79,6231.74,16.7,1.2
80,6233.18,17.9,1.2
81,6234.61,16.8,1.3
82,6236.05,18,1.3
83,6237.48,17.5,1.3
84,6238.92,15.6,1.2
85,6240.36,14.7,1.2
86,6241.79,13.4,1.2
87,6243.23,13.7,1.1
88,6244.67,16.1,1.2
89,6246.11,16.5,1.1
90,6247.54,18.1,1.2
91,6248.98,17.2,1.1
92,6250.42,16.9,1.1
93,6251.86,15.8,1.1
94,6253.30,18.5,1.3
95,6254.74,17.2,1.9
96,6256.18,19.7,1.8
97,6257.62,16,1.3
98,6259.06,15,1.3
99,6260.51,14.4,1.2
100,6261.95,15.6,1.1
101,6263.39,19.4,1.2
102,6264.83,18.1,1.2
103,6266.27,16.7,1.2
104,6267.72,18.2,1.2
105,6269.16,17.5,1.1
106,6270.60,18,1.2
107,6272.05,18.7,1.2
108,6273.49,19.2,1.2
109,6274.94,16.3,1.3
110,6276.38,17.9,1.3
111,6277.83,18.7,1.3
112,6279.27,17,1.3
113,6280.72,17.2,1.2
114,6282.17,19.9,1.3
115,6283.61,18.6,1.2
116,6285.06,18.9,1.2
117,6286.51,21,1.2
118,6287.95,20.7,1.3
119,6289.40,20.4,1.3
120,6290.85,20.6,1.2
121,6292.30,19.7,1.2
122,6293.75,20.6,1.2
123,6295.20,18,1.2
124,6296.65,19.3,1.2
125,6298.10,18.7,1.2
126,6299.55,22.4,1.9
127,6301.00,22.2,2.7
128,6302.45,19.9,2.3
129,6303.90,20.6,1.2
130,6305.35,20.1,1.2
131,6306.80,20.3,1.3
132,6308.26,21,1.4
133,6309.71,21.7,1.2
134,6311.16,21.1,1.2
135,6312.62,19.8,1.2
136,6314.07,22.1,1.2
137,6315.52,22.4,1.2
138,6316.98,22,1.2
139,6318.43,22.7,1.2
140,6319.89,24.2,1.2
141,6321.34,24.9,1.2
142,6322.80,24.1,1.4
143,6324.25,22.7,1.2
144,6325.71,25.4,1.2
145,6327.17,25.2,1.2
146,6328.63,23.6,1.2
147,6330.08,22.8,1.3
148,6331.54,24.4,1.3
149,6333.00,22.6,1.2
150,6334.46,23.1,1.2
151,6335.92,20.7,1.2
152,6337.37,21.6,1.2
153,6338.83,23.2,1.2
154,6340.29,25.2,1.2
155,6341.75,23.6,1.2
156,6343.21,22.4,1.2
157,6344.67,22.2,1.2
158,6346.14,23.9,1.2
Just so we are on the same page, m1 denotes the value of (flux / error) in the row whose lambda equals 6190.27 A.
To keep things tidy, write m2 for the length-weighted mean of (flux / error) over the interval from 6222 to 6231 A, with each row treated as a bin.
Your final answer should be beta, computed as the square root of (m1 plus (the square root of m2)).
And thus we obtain 4.1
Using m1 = 13.2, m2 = 12.4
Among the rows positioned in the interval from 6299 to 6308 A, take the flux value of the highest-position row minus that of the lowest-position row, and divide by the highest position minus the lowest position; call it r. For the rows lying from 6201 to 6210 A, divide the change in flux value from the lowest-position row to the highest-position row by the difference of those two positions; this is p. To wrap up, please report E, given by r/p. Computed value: -0.6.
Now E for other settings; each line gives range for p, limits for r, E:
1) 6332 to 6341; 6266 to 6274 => 1.0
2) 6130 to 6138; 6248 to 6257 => -4.1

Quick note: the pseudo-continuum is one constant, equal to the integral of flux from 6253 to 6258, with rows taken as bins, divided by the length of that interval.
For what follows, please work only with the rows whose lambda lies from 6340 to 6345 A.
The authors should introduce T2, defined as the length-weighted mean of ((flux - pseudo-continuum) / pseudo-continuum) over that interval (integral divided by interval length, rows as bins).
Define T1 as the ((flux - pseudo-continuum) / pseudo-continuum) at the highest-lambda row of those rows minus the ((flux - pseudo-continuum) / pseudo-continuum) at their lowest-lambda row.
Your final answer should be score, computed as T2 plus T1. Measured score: 0.13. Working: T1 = -0.17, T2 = 0.299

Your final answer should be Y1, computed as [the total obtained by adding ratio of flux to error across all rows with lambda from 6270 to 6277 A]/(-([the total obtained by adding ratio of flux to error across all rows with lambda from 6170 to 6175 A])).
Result -1.27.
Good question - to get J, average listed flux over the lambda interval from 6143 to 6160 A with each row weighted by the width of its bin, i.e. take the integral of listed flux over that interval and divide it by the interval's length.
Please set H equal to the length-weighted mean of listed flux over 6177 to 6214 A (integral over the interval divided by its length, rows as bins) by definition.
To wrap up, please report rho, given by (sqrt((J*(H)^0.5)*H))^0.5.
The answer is 6.5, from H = 18.2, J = 22.8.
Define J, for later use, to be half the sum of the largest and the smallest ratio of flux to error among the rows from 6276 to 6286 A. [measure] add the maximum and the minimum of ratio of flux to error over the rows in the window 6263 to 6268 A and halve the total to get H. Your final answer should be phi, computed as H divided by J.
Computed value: 1.044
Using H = 15.0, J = 14.4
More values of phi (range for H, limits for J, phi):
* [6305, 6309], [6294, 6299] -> 1.021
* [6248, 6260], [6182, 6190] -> 0.851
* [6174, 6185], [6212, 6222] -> 1.103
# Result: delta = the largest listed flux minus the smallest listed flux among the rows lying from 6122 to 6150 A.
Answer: 10.8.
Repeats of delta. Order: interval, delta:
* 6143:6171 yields 12.3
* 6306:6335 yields 5.6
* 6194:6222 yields 6.6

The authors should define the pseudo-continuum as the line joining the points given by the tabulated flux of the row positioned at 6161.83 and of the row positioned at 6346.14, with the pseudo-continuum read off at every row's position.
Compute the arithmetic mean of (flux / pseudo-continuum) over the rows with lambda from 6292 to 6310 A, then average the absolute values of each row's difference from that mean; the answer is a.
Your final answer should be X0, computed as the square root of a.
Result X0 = 0.21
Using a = 0.04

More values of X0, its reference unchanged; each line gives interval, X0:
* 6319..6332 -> 0.19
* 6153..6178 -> 0.46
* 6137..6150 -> 0.34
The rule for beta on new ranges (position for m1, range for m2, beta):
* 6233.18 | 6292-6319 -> 4.3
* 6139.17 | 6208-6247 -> 4.8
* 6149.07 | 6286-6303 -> 4.8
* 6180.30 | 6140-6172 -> 4.5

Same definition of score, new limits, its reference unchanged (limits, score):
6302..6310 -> 0.25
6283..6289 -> 0.22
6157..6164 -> -0.54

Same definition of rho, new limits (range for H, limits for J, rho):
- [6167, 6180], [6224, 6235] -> 5.8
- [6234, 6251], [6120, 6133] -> 6.1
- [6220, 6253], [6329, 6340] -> 6.2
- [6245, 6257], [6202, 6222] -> 6.0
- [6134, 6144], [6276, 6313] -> 6.8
